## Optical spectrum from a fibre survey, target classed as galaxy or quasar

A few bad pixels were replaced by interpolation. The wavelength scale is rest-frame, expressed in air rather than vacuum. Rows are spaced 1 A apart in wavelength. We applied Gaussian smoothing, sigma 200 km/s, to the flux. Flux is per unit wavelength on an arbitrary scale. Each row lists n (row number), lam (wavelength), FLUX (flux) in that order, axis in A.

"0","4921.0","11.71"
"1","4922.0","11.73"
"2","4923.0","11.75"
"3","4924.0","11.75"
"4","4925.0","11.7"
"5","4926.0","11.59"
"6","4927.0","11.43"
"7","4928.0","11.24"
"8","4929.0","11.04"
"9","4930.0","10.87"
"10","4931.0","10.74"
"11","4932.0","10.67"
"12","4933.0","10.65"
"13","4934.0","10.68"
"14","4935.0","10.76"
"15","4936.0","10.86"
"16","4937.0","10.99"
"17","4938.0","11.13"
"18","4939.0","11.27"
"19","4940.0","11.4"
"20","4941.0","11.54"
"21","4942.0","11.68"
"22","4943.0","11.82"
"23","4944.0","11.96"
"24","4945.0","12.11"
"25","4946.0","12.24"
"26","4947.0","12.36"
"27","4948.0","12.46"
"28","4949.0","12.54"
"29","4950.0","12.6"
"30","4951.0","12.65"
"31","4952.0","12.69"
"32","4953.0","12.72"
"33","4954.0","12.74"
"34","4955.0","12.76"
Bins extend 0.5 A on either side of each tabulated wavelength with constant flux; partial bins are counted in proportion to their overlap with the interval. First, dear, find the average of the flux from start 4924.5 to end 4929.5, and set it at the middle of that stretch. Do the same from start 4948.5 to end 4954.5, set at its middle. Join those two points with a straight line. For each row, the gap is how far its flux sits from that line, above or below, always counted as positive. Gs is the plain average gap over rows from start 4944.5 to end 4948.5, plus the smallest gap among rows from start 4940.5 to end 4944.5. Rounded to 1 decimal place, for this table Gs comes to 0.4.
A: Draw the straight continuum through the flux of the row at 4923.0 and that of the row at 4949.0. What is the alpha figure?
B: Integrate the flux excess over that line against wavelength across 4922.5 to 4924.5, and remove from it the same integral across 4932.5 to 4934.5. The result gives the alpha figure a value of 2.8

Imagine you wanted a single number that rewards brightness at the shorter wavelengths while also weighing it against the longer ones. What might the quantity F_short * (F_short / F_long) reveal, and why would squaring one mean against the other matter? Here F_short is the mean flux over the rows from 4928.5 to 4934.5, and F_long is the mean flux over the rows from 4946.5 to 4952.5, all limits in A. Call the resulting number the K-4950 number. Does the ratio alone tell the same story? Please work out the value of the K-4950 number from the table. 9.3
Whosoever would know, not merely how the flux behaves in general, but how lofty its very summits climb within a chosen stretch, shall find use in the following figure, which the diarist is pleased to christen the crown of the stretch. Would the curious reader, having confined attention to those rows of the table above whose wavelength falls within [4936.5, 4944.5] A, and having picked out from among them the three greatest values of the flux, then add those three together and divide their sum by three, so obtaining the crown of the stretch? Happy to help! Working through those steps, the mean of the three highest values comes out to 11.8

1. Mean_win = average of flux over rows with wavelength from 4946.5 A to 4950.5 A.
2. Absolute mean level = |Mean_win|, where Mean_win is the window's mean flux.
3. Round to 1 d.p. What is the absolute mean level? 12.5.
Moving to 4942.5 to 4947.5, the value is 12.1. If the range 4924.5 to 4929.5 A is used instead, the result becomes 11.4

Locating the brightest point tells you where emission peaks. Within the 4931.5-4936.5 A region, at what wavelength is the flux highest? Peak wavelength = 4936.0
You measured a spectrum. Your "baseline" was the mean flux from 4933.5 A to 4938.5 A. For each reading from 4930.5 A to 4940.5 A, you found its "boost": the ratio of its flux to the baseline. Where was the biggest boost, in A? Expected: 4940.0 A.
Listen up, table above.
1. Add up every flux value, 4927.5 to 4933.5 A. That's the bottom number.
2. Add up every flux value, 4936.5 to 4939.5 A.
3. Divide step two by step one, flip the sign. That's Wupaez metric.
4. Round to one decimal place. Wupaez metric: -0.5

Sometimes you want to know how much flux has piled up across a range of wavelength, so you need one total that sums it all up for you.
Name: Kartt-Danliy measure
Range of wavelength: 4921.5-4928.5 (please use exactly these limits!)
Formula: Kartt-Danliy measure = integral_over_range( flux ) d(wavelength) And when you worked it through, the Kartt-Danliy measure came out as 81.2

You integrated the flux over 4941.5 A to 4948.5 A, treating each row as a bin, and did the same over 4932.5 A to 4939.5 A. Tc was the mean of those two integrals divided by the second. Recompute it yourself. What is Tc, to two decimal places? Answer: 1.05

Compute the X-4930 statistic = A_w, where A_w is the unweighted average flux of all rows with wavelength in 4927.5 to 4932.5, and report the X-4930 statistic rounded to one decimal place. 10.9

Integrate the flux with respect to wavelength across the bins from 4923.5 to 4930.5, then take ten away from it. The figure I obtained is 69.6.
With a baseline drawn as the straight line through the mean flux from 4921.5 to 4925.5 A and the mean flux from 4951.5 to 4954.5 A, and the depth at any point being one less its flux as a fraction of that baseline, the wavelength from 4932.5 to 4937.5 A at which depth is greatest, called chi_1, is 4933.0 A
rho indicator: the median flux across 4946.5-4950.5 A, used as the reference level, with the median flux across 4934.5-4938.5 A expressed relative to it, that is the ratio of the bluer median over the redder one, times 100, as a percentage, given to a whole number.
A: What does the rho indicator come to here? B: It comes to 87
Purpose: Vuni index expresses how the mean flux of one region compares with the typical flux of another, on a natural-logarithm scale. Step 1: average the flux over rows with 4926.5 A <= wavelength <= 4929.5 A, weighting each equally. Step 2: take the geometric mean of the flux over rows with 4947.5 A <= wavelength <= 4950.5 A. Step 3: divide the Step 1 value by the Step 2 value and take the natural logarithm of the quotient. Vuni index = -0.11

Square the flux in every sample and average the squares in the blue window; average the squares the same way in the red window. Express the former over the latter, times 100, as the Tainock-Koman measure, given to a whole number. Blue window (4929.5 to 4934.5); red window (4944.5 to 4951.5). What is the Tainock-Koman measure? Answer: 74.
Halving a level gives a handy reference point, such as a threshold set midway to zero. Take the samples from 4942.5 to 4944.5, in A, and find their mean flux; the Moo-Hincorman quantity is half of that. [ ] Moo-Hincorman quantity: 5.9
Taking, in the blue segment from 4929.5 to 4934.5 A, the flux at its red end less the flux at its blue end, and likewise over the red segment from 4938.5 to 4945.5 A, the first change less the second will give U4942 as -1.0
